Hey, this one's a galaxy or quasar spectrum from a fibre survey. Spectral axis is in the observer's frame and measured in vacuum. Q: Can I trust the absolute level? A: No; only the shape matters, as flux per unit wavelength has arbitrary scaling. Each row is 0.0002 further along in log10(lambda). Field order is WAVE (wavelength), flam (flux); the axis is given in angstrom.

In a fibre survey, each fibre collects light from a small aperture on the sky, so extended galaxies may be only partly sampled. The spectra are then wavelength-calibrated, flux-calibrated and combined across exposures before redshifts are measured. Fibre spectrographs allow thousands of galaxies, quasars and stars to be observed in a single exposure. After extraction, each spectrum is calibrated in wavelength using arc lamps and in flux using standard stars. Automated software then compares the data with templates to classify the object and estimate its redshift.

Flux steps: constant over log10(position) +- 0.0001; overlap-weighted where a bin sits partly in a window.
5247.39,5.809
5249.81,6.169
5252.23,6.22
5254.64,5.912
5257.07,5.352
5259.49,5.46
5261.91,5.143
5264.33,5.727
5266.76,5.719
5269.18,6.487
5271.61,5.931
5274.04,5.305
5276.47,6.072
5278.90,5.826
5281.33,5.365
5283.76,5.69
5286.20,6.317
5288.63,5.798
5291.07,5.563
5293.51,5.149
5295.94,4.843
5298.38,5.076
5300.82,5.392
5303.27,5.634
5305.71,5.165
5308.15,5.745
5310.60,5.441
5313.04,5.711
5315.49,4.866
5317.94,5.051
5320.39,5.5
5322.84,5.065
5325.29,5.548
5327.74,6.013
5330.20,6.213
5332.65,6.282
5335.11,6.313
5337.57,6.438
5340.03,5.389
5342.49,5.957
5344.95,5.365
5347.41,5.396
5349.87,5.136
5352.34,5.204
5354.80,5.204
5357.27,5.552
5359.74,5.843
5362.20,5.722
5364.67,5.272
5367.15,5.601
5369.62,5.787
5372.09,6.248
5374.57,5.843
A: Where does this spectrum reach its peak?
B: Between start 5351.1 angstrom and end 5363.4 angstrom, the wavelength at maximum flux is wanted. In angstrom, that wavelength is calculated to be 5359.74 angstrom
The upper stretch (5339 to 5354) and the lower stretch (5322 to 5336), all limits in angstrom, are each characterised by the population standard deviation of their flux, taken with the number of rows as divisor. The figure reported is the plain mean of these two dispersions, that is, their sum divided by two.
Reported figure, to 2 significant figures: 0.36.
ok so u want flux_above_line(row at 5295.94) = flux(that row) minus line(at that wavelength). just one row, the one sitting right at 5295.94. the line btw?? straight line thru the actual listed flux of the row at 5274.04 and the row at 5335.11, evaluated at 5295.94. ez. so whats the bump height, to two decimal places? -0.82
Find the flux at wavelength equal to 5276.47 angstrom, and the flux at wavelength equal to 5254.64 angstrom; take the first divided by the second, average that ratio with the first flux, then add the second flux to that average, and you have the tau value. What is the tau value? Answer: 9.5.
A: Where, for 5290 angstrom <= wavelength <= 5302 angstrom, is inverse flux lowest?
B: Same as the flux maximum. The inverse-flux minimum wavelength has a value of 5291.07 angstrom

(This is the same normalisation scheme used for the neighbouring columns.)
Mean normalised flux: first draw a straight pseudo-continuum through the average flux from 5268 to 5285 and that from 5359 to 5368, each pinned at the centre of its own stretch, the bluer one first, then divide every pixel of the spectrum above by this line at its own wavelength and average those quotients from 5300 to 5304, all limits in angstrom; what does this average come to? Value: 0.96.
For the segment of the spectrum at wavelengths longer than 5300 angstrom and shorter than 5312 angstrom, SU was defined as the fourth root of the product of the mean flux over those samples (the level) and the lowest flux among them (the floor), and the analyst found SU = 2.31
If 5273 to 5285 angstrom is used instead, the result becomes 2.34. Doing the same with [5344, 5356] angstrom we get 2.28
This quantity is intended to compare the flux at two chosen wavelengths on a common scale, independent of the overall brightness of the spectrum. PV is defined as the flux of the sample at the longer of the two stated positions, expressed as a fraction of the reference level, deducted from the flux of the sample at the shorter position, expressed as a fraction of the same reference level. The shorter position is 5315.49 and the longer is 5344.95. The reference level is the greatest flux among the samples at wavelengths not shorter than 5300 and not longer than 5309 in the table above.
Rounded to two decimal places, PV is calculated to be -0.09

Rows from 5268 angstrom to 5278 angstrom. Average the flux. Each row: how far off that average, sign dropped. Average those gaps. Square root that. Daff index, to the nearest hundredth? 0.58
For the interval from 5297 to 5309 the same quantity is 0.48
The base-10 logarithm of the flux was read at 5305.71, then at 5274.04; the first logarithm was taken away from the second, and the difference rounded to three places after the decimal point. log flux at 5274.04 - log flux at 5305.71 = 0.012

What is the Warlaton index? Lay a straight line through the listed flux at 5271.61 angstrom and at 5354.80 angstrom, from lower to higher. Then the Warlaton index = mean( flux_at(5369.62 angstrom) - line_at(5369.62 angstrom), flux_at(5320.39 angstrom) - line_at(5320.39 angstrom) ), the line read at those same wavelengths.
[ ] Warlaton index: 0.4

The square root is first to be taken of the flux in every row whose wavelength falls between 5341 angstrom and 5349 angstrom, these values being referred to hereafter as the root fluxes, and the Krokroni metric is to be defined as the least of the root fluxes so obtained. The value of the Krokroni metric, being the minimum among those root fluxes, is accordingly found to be 2.32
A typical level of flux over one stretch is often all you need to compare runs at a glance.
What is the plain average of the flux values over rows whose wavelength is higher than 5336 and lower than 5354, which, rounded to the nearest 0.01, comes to 5.56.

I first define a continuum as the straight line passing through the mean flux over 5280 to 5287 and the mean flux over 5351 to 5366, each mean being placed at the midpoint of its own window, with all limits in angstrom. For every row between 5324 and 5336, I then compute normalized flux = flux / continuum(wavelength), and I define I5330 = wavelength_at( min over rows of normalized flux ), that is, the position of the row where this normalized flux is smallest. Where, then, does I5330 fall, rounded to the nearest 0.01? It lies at 5325.29 angstrom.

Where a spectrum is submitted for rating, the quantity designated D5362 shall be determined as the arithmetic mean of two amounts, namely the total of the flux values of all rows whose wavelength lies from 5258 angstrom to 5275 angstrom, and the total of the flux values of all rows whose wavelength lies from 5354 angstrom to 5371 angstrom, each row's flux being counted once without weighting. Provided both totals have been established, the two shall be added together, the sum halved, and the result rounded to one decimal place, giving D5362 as 39.4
